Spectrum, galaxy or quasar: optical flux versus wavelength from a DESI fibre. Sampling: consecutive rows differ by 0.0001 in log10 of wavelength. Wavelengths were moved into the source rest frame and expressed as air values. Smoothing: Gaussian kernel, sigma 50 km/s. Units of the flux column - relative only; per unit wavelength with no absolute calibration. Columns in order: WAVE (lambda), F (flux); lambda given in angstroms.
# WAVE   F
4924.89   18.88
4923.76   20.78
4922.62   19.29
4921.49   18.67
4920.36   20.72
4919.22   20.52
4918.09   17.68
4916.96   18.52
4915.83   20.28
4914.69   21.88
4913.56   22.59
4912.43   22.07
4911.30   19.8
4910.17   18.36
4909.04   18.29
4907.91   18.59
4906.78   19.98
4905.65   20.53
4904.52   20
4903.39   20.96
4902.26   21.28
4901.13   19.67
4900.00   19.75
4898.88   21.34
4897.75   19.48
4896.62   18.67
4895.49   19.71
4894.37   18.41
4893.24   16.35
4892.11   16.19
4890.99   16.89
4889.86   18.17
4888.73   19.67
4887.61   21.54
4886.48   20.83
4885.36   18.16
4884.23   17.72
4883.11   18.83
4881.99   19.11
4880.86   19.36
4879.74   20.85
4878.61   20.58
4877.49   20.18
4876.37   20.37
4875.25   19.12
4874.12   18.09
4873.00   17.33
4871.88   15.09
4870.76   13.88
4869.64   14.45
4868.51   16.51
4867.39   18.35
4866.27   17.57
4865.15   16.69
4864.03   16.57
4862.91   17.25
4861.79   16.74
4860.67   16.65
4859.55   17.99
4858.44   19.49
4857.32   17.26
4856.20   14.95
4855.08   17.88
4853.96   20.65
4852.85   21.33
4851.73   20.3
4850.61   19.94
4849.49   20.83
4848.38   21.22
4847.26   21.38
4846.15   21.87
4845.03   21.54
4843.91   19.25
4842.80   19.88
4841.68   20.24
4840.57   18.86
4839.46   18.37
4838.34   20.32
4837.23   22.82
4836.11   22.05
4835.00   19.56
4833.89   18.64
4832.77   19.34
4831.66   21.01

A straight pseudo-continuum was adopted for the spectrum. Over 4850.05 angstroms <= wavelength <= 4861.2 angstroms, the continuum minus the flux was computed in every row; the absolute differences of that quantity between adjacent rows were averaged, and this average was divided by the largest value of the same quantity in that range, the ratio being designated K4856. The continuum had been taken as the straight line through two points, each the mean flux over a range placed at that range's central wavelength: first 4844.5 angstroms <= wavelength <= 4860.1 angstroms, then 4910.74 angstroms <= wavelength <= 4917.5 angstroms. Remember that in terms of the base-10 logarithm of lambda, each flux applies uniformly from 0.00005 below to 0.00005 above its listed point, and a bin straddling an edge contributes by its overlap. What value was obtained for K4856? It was 0.35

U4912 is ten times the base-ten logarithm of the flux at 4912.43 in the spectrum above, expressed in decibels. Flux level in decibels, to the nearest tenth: 13.4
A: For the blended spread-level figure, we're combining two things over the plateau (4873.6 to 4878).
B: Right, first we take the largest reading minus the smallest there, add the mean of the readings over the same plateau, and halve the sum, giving 10.9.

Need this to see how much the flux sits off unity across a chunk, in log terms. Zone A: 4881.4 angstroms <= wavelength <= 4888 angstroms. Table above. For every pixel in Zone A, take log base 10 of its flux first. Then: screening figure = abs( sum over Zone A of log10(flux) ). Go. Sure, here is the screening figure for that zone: 7.72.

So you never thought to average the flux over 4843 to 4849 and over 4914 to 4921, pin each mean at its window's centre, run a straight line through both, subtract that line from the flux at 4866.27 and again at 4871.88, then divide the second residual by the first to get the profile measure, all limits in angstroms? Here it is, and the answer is 1.8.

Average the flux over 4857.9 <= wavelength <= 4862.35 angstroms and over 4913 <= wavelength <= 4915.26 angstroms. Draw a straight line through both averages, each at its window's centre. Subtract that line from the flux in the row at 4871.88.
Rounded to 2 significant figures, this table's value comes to -3.6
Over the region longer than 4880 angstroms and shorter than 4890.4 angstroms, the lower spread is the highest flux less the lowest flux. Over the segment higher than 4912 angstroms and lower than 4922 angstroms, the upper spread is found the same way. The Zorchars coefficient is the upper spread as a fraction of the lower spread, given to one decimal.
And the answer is 1.3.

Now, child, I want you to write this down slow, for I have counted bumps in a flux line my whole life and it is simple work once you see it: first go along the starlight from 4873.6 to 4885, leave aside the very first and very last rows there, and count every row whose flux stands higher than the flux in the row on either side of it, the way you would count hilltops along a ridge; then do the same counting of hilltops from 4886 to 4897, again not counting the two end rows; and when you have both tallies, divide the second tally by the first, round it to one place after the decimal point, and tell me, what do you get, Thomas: 1.0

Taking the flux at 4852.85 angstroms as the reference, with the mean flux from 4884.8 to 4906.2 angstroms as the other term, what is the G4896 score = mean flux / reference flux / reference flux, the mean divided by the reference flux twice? 0.043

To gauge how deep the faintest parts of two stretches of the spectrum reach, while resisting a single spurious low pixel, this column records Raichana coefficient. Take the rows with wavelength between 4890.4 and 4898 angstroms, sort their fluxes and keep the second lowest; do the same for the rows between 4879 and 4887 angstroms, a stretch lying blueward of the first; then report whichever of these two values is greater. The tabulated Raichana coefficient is 18.2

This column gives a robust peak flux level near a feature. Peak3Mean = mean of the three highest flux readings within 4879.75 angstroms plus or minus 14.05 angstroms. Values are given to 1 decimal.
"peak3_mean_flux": 21.1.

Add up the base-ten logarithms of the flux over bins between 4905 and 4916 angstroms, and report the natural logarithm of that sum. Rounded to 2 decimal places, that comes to 2.57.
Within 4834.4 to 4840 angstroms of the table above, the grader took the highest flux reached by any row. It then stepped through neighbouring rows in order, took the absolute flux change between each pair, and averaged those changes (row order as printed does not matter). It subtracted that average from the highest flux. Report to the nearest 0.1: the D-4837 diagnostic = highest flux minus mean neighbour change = 20.9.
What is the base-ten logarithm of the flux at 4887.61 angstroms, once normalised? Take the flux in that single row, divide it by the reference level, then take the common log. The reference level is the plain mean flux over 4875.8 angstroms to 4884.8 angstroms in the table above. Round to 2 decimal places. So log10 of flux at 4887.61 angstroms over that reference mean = 0.04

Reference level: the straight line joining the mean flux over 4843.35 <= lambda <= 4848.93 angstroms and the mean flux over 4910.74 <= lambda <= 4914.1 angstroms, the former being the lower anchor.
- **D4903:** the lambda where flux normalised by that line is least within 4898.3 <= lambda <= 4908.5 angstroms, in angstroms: 4907.91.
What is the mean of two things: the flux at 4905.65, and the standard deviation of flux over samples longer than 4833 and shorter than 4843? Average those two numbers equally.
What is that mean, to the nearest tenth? 11.0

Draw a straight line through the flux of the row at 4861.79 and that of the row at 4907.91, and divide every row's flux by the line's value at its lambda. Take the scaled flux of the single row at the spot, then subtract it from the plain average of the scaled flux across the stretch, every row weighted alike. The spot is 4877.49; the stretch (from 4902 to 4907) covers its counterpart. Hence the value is -0.05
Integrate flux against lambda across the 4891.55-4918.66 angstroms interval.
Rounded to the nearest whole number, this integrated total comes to 531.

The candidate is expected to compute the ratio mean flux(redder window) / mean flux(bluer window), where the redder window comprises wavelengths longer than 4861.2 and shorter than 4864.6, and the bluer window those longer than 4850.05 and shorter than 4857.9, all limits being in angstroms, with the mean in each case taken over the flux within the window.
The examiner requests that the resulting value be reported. 0.89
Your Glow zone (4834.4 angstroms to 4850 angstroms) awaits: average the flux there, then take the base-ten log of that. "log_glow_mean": 1.31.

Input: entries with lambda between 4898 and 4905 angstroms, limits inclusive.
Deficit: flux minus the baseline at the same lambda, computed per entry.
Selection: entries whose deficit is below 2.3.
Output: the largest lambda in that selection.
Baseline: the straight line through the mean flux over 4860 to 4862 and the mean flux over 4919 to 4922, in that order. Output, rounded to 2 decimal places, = 4904.52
